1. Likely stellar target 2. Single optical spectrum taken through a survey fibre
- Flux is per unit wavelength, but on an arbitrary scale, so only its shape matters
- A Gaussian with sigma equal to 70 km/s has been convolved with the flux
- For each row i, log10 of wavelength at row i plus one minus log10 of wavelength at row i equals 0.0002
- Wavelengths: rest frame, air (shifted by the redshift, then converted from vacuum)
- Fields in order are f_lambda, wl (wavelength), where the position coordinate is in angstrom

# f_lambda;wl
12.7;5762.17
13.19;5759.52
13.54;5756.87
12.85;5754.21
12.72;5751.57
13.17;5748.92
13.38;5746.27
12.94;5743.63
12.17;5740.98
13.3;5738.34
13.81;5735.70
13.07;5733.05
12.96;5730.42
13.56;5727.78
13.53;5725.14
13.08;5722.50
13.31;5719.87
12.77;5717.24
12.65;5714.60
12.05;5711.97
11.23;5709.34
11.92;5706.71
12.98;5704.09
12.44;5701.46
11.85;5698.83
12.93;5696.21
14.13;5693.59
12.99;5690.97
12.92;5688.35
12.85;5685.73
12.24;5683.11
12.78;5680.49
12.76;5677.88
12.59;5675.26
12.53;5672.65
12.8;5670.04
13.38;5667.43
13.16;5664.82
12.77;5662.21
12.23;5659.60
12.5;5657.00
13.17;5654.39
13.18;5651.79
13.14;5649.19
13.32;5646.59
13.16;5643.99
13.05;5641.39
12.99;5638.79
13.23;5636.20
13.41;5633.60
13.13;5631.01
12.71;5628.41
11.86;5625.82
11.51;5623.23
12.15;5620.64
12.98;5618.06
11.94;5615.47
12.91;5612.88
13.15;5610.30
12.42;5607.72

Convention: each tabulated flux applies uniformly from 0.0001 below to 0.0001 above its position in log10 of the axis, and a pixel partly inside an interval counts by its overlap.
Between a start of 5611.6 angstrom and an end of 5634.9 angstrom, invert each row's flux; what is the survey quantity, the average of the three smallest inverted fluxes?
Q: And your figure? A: 0.0759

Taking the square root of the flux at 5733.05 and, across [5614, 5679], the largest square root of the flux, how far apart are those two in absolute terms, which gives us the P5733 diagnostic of 0.05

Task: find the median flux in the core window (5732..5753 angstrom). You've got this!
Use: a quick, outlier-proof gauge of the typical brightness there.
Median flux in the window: 13.1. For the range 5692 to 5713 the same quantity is 12.2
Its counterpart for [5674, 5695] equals 12.8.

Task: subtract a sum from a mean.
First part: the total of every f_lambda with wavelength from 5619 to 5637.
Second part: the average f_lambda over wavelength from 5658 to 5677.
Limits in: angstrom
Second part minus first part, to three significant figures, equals -75.2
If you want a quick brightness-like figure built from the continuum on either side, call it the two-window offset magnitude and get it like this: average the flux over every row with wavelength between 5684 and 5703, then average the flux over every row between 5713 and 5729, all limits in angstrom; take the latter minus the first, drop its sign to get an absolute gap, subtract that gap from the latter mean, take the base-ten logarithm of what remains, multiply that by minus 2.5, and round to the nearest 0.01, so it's -2.77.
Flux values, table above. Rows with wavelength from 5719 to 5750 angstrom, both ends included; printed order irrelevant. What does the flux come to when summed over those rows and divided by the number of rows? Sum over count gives 13.2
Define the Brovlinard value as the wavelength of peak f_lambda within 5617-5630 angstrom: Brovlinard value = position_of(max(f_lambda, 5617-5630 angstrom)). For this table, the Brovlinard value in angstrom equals 5618.06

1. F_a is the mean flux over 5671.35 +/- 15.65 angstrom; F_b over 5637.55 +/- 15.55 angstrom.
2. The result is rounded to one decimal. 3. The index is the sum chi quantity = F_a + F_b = 25.6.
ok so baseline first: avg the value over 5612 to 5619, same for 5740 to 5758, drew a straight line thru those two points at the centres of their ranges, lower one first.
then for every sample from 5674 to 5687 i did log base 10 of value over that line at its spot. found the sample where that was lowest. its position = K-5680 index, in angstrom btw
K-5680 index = 5683.11 angstrom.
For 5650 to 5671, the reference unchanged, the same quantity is 5659.60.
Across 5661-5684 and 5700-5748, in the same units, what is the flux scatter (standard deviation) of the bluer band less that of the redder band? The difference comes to -0.3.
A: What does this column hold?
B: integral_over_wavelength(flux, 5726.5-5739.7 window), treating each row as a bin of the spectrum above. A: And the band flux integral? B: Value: 176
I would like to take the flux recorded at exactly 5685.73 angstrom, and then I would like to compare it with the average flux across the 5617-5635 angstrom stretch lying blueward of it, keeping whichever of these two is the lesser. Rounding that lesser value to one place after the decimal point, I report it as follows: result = 12.5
